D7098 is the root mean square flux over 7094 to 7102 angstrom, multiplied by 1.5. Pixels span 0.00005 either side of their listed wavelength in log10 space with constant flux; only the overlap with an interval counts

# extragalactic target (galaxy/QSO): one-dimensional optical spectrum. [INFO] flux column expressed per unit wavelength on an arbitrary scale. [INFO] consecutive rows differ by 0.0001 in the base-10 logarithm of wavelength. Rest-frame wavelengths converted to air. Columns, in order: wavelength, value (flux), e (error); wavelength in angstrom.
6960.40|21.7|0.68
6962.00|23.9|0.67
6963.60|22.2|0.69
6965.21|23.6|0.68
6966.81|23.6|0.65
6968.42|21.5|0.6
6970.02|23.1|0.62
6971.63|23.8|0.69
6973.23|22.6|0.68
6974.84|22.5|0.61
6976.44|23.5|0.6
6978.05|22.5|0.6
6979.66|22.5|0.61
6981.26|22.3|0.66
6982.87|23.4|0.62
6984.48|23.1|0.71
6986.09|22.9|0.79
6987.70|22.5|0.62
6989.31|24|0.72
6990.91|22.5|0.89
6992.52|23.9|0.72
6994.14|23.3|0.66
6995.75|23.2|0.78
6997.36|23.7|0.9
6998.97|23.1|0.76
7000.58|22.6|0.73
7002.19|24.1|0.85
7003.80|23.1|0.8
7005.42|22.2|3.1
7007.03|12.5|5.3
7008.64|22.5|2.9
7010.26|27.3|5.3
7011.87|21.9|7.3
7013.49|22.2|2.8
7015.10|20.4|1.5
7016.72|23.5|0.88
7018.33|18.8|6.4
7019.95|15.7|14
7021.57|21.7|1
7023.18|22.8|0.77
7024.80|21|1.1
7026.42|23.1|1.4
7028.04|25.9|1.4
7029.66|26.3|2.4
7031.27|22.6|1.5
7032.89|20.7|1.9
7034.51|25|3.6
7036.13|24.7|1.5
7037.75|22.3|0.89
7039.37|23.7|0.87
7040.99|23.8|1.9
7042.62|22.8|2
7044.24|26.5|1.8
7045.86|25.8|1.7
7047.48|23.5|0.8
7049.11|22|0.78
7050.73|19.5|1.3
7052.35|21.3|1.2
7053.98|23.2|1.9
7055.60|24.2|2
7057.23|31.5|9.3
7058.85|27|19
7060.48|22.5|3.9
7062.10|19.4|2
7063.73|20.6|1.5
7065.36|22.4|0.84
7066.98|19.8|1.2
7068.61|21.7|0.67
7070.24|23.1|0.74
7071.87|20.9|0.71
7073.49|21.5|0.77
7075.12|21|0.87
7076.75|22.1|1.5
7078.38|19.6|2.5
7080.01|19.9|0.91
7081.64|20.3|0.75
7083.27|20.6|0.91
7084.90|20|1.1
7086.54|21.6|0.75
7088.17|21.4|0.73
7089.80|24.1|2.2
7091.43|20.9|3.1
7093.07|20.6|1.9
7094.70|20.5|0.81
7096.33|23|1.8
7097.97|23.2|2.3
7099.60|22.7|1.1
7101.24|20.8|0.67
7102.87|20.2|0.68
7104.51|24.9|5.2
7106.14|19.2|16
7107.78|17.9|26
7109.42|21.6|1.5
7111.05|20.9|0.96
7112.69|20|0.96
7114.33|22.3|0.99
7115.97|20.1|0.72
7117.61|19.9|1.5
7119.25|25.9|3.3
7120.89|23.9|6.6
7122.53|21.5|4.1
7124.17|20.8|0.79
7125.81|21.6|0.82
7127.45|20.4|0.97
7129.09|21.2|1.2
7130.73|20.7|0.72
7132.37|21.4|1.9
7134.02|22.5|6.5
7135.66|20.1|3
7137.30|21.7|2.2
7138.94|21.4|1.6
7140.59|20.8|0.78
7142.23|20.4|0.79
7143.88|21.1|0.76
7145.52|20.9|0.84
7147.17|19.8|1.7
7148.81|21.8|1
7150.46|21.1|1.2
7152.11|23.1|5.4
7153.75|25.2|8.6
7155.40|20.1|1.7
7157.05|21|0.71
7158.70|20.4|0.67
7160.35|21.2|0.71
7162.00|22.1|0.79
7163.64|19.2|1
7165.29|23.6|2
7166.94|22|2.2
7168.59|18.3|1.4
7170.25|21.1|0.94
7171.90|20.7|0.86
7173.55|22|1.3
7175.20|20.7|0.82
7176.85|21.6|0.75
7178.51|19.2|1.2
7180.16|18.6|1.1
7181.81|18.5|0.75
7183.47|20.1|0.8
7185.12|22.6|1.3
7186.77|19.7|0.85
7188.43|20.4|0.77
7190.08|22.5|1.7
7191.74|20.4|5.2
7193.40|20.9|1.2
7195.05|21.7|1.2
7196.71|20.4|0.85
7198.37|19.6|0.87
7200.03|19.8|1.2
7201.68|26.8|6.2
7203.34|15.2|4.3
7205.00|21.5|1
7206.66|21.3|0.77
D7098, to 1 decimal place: 33.1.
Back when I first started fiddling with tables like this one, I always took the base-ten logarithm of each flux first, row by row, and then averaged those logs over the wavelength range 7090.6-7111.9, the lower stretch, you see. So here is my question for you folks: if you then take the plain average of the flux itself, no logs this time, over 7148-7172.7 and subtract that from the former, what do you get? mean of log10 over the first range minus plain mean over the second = -20.1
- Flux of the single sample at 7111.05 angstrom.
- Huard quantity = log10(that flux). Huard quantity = 1.32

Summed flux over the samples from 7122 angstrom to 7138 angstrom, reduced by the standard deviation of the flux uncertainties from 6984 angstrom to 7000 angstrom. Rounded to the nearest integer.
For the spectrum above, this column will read 212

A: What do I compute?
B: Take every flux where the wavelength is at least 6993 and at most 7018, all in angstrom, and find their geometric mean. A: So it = 22.1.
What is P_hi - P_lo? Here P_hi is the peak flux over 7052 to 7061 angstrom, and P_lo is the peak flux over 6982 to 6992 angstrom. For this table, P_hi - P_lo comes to 7.5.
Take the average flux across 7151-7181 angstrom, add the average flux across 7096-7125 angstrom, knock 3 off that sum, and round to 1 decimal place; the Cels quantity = 39.7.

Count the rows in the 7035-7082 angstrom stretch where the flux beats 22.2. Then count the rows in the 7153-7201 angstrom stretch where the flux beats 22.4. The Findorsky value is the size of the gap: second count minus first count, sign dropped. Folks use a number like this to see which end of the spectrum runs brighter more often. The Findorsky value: 11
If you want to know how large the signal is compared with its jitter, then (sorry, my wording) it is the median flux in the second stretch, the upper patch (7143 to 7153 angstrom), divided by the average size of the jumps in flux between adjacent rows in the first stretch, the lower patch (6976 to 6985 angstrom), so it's 41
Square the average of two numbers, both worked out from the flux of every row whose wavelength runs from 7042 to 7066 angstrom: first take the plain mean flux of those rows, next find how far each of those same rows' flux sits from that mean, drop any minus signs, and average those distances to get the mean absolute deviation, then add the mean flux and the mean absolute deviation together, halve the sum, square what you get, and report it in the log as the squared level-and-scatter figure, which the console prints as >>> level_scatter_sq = 167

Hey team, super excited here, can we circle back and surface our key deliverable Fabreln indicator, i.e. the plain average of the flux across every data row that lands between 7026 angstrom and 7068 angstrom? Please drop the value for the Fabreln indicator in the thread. 23.5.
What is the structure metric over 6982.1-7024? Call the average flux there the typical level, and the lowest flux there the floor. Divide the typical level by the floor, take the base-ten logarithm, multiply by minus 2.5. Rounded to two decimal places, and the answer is -0.62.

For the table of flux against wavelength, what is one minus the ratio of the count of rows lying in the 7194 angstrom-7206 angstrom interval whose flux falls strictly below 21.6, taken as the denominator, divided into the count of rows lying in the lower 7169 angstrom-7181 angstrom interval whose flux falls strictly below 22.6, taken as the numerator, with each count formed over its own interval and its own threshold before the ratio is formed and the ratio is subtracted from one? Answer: -0.4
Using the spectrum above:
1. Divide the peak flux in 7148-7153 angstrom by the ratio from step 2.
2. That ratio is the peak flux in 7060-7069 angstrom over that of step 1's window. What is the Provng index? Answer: 23.7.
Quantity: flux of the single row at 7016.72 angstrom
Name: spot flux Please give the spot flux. 23.5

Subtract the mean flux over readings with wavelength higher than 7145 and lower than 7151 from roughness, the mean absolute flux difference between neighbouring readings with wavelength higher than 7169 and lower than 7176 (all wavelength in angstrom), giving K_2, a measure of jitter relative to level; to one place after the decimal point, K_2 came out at -19.9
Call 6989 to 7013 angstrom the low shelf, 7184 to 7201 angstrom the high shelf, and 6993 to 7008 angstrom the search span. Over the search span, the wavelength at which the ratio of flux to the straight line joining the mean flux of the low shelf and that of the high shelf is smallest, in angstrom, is 7007.03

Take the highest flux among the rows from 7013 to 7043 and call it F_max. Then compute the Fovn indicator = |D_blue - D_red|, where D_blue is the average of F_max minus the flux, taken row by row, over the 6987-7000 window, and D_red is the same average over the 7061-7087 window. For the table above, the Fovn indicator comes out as 2.4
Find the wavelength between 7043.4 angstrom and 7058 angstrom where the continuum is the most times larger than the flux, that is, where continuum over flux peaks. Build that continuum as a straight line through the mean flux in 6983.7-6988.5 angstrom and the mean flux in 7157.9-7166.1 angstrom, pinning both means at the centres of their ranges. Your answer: 7050.73 angstrom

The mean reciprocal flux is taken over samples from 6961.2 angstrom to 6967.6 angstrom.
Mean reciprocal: 0.043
